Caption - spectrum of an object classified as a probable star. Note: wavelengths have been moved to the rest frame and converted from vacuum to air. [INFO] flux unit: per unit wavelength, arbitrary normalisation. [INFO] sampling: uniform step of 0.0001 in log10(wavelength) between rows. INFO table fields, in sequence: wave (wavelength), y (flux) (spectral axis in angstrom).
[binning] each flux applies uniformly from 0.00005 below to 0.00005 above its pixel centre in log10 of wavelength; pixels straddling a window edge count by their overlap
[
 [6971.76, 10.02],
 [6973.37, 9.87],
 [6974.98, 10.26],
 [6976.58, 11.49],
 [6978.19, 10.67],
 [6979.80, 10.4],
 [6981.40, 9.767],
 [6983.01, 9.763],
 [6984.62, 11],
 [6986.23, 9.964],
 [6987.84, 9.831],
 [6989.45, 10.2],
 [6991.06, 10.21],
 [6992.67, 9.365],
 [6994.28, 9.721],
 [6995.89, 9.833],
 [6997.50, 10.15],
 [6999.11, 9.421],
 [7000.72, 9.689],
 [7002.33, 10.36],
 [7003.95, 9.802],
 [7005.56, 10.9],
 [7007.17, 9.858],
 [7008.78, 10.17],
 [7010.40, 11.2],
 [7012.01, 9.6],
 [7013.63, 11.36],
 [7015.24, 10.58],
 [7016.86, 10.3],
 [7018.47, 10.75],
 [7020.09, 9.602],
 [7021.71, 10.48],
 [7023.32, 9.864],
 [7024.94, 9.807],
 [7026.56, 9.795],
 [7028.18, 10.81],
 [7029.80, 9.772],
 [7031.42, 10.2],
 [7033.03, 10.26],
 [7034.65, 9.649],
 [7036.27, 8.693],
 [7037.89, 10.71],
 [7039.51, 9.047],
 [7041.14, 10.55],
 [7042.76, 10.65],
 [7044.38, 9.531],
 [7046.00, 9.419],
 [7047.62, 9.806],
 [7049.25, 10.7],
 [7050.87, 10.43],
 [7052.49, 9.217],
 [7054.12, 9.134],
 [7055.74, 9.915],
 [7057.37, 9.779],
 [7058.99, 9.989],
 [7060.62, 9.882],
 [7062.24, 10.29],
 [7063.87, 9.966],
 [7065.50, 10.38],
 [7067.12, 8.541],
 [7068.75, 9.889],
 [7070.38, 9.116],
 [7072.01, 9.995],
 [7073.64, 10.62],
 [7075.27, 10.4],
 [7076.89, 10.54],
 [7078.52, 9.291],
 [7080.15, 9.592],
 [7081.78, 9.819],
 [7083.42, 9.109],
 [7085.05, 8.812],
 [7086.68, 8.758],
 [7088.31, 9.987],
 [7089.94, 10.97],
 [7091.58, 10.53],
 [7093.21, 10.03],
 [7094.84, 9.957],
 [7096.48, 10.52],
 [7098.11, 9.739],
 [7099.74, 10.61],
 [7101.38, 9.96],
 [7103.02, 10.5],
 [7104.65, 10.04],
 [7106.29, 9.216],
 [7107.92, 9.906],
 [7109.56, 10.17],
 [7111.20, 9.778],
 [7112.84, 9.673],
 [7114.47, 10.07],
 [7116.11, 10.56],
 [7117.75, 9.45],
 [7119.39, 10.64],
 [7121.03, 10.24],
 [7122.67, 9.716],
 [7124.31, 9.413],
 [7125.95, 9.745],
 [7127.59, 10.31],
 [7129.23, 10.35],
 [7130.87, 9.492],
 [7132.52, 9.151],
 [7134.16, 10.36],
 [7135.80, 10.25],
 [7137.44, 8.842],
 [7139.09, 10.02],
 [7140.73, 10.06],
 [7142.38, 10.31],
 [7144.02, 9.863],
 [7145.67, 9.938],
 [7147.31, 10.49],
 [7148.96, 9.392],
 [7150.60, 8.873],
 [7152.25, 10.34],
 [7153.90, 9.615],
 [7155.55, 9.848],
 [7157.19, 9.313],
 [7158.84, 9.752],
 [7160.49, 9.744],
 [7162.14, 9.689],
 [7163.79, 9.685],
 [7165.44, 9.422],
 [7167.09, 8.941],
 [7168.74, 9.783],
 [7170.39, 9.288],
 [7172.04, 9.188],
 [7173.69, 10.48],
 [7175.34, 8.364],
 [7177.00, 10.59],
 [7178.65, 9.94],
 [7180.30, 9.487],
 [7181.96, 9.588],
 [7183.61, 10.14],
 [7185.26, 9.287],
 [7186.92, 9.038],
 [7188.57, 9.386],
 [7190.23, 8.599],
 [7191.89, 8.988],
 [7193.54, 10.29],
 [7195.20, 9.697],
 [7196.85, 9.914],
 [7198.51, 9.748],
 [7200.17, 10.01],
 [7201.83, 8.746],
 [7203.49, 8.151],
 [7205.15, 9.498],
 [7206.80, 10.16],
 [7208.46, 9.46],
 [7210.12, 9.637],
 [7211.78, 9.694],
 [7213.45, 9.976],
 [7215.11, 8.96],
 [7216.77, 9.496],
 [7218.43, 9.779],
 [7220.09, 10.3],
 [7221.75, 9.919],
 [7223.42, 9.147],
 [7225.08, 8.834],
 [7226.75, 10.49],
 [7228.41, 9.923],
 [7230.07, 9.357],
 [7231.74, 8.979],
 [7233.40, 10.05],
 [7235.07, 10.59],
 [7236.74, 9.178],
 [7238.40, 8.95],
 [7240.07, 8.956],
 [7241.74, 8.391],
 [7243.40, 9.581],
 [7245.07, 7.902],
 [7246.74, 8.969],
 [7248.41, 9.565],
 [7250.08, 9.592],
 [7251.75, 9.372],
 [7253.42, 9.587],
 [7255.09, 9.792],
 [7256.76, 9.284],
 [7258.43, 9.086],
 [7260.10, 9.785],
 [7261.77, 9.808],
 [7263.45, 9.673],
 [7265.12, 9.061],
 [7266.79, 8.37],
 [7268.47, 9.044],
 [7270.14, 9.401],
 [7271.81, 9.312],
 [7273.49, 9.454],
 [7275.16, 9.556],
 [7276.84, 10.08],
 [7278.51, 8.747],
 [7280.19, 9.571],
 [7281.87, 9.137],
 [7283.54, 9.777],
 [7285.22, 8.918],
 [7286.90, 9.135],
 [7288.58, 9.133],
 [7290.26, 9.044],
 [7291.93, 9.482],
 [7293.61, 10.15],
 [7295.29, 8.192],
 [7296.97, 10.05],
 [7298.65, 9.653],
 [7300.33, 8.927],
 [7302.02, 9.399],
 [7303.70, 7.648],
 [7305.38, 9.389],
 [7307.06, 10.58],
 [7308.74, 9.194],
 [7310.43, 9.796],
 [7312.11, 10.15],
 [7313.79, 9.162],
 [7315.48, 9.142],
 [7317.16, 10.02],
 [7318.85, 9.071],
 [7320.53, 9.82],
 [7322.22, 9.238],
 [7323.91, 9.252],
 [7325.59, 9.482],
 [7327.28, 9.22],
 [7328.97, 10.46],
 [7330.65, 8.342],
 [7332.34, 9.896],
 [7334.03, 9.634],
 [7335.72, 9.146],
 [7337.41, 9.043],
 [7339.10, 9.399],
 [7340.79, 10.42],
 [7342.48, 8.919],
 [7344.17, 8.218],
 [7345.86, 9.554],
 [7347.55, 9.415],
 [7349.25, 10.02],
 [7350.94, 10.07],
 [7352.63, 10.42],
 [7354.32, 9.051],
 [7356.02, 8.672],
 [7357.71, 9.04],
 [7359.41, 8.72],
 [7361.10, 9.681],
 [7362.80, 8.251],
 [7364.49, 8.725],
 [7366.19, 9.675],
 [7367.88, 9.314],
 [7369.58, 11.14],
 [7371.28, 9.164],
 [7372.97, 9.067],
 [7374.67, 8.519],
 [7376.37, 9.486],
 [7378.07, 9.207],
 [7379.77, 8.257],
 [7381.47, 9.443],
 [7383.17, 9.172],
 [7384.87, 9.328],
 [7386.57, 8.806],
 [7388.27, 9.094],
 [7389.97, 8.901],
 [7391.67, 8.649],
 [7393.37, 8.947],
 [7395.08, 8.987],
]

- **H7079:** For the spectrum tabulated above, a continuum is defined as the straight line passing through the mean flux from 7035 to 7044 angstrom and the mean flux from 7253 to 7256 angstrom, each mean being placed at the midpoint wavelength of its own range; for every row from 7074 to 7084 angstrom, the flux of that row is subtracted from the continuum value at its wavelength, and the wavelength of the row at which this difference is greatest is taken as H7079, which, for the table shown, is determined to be 7083.42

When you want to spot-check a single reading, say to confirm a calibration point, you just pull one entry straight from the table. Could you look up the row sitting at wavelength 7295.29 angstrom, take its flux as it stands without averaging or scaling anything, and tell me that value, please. 8.192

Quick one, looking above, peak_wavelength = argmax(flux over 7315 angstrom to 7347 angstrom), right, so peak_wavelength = 7328.97 angstrom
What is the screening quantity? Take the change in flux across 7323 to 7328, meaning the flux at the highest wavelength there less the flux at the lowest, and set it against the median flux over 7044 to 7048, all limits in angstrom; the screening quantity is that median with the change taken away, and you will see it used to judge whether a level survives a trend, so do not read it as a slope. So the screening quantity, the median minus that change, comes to 9.6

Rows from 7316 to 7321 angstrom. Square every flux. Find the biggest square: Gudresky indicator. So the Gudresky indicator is 100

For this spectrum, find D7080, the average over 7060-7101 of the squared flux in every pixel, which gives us 98.3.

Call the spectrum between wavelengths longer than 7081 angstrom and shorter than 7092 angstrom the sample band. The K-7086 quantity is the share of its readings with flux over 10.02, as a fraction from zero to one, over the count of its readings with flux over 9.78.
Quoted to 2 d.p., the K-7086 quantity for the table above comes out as 0.07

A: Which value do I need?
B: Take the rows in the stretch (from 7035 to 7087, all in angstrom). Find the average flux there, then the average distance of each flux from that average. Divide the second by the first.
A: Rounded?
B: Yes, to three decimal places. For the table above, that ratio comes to 0.056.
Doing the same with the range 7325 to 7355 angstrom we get 0.054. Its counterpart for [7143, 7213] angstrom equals 0.044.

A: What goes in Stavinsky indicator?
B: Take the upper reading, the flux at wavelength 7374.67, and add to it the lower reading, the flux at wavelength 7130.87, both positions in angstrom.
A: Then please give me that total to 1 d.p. 18.0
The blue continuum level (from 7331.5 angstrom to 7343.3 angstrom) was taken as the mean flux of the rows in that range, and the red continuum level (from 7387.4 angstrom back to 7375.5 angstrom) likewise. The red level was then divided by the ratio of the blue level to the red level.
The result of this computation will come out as 8.72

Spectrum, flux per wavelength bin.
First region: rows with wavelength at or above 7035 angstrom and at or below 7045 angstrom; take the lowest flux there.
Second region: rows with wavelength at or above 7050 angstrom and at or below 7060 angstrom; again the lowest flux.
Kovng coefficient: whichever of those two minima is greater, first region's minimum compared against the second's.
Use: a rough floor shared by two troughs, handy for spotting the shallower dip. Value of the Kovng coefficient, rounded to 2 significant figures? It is 9.1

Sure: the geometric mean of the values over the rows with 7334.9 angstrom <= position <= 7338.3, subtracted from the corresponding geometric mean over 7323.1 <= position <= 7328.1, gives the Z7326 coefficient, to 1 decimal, 0.2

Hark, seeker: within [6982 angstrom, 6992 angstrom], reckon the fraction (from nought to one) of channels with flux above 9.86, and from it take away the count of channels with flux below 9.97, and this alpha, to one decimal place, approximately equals -2.3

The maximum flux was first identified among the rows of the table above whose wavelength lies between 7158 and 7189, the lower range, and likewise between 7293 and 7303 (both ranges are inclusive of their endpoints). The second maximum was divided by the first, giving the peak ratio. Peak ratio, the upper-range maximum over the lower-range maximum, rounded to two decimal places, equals 0.96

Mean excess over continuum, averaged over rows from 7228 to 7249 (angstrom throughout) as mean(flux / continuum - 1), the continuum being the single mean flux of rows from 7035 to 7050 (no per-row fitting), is -0.065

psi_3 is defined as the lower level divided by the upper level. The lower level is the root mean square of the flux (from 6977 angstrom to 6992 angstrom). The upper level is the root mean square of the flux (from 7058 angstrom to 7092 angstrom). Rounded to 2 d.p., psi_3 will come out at 1.04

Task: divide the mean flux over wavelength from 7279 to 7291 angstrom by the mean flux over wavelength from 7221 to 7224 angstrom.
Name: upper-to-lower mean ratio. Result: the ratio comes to 0.97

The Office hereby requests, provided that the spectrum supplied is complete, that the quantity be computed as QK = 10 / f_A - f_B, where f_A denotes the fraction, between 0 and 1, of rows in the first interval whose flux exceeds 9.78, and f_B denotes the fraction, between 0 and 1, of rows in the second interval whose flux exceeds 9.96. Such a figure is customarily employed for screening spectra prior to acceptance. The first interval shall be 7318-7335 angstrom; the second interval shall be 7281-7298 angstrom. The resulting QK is 33.1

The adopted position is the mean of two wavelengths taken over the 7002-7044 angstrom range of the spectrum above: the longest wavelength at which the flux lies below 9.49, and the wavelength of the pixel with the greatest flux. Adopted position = 7026.6 angstrom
